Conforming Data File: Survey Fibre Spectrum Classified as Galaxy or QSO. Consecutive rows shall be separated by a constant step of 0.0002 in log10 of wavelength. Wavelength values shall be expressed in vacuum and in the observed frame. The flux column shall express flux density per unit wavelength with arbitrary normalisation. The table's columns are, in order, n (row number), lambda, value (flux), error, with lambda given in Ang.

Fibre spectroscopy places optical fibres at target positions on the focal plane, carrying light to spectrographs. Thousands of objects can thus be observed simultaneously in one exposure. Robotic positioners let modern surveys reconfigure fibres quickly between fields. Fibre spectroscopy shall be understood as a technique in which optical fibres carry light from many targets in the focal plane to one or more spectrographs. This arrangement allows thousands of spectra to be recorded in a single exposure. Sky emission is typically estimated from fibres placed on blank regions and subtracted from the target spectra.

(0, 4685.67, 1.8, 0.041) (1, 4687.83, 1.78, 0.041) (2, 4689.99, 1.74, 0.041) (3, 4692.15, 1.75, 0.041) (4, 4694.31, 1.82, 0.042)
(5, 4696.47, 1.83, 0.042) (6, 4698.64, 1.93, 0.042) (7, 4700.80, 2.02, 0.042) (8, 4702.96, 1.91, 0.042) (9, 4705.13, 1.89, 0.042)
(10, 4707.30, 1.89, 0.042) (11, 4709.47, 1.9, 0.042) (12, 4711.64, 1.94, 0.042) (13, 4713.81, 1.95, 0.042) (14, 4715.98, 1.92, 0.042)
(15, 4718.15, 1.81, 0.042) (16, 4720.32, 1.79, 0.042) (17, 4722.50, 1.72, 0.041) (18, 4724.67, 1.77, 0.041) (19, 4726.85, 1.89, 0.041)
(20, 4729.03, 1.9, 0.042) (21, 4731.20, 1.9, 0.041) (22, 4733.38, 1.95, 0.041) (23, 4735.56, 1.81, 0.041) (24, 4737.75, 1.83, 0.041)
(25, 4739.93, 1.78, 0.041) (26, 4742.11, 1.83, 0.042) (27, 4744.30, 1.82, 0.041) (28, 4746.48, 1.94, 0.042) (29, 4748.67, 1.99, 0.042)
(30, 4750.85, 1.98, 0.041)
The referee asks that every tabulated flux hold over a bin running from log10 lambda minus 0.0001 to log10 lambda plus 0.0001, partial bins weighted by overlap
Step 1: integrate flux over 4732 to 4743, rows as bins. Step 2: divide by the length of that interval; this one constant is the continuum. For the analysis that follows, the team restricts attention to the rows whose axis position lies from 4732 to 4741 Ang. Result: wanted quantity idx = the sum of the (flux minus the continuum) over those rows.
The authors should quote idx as 0.01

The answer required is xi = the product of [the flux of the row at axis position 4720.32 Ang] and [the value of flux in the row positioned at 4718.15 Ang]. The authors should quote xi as 3.24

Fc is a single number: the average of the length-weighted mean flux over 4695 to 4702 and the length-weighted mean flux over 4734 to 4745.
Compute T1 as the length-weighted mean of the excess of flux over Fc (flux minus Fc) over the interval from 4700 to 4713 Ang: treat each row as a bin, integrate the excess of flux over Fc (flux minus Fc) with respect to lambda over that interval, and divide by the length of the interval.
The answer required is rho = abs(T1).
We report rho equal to 0.053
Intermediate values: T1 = 0.053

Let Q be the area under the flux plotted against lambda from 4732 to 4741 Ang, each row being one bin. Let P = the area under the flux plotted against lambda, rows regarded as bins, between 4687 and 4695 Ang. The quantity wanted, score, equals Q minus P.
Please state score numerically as 2.43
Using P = 14.2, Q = 16.6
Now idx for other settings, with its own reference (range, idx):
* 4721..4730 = -0.08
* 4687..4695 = -0.27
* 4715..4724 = -0.12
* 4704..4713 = 0.26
